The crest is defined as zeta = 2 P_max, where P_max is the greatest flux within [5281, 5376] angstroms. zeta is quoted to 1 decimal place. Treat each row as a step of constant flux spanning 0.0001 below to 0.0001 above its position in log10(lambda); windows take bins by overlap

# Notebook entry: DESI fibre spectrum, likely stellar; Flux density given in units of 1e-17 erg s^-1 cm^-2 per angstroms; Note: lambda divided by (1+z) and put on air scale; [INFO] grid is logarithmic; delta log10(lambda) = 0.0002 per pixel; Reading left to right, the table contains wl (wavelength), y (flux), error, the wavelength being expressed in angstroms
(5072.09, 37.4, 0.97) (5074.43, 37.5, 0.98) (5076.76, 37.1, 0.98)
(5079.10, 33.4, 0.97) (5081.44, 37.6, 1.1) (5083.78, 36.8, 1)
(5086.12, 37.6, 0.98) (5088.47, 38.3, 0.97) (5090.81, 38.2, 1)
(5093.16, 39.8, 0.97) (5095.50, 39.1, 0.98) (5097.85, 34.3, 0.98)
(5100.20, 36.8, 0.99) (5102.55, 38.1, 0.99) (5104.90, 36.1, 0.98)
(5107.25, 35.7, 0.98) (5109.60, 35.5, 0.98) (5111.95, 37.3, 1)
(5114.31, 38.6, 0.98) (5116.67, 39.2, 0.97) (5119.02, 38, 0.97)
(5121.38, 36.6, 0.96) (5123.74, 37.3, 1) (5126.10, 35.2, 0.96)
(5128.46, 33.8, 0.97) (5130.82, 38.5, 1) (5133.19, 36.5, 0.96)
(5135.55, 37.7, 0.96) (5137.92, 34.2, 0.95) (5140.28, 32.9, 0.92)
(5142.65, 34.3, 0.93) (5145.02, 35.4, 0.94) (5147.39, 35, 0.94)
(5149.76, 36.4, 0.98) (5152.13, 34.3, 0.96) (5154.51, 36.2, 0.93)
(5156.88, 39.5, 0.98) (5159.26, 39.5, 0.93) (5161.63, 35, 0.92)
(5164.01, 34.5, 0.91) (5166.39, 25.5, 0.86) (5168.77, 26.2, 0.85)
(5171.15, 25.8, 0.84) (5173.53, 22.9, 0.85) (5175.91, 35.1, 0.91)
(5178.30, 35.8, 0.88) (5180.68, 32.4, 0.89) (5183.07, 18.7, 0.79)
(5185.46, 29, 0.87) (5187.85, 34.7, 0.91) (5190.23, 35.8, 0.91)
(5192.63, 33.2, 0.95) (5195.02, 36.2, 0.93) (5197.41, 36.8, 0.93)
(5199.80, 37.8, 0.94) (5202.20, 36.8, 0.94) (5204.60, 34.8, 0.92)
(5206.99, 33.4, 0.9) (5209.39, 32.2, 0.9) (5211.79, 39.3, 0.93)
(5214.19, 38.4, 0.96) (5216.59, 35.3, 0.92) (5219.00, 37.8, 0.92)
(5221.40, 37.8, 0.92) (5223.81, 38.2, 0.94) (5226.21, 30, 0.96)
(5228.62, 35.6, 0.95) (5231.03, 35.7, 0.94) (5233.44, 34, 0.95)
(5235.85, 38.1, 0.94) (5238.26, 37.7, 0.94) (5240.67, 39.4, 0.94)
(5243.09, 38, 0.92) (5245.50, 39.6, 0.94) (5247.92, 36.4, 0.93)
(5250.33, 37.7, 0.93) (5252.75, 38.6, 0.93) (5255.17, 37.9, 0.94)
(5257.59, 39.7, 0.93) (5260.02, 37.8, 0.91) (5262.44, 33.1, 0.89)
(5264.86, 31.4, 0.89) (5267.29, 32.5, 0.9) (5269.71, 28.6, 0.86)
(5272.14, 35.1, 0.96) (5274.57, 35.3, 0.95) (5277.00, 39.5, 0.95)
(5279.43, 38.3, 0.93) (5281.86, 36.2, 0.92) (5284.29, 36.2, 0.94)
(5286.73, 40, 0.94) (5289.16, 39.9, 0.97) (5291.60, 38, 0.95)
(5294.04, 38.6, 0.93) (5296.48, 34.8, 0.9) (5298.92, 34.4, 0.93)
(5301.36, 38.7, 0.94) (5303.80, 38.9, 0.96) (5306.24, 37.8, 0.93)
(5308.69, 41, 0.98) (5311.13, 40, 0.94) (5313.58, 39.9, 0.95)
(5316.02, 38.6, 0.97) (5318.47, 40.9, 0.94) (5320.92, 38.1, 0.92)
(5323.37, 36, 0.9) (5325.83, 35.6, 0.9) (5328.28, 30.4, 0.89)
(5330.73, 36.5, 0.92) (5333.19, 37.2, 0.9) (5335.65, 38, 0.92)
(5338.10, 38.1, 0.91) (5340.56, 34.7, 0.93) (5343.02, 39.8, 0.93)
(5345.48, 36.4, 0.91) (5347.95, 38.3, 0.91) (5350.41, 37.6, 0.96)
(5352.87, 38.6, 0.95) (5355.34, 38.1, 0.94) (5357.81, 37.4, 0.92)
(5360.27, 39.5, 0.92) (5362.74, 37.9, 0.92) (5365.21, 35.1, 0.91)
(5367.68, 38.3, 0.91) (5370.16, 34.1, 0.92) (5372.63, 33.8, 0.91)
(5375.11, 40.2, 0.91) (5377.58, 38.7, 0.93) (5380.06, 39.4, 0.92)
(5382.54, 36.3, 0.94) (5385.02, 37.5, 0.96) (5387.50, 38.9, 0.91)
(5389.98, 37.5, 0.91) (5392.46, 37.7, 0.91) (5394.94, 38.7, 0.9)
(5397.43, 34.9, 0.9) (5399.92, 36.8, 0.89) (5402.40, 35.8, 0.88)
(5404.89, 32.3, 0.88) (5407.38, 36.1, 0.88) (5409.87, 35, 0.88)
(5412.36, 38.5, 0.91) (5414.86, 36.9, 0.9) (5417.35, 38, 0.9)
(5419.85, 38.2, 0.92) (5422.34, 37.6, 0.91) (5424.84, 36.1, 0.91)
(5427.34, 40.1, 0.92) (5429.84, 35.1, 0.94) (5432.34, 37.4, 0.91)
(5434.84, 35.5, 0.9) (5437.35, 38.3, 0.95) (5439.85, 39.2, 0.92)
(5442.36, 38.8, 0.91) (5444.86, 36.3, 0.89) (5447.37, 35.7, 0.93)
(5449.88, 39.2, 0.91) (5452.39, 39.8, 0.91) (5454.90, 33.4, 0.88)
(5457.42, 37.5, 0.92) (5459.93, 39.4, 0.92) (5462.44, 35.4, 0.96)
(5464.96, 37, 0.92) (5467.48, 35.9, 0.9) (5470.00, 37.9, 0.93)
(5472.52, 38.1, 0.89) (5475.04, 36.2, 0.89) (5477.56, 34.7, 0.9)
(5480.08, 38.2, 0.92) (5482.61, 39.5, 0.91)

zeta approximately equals 82.0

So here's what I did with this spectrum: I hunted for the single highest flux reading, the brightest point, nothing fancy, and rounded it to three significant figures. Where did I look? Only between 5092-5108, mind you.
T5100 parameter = 39.8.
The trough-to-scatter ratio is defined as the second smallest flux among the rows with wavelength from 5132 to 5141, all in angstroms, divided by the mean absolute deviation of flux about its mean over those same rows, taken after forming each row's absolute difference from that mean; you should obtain 19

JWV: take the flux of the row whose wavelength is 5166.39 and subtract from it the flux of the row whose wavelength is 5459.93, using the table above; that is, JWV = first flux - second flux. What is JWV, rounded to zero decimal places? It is -14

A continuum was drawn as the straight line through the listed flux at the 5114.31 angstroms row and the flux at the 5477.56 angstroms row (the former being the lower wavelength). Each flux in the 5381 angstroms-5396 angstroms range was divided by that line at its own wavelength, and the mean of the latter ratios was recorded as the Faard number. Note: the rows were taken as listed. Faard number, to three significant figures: 1.06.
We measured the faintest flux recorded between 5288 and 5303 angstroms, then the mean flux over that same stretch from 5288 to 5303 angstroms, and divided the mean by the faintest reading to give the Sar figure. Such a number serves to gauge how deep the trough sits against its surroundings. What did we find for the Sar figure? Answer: 1.09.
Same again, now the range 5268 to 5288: 1.26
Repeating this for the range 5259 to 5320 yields 1.29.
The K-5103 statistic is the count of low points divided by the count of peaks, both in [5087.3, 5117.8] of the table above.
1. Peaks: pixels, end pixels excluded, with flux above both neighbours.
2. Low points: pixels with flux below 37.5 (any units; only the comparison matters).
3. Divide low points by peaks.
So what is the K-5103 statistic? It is 3.0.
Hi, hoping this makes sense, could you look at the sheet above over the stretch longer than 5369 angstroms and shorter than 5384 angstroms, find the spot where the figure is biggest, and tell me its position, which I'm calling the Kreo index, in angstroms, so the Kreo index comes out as 5375.11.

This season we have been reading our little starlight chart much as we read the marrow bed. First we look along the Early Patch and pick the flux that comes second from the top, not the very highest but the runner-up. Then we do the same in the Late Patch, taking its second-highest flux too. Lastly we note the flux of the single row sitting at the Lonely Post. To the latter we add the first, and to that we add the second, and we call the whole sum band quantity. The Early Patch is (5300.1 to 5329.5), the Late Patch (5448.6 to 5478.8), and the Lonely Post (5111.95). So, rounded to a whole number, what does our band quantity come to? 118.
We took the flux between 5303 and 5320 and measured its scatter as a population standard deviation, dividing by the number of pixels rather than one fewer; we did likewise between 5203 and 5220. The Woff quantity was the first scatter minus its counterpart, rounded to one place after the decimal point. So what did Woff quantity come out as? -1.4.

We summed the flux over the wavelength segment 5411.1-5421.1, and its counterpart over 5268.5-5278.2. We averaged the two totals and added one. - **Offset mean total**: 146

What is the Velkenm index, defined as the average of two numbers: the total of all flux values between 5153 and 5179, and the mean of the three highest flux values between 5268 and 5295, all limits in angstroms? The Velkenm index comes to 198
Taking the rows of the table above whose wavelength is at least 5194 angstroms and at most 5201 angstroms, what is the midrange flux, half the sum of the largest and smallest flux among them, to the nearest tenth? 37.0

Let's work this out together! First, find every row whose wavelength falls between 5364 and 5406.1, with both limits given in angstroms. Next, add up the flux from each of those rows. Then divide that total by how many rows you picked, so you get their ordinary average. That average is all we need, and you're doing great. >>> 36.8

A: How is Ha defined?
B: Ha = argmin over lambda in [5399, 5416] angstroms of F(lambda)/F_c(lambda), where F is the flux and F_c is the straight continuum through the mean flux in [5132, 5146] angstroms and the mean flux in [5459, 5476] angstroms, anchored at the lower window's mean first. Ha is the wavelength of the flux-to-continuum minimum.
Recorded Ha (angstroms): 5404.89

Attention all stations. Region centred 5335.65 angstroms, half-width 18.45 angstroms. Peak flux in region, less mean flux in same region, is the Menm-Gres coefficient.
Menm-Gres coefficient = 3.82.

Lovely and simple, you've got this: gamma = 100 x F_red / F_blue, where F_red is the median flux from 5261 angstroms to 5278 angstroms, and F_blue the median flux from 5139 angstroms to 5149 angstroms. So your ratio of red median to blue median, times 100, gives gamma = 96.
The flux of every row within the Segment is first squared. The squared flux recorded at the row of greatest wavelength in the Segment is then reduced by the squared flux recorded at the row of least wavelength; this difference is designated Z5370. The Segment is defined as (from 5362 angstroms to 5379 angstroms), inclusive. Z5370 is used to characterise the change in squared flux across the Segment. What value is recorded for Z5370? 61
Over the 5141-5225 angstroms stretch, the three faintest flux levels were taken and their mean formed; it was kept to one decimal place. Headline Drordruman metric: 22.4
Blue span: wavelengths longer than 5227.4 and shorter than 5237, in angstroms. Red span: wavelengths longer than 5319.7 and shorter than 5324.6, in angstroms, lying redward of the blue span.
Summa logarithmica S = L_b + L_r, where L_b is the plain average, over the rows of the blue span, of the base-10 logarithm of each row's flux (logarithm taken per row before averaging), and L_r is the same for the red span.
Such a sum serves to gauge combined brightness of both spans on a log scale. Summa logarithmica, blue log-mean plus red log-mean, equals 3.12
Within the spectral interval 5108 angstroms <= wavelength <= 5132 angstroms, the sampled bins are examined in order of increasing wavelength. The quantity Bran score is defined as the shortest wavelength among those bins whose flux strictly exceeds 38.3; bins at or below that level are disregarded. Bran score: 5114.31 angstroms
